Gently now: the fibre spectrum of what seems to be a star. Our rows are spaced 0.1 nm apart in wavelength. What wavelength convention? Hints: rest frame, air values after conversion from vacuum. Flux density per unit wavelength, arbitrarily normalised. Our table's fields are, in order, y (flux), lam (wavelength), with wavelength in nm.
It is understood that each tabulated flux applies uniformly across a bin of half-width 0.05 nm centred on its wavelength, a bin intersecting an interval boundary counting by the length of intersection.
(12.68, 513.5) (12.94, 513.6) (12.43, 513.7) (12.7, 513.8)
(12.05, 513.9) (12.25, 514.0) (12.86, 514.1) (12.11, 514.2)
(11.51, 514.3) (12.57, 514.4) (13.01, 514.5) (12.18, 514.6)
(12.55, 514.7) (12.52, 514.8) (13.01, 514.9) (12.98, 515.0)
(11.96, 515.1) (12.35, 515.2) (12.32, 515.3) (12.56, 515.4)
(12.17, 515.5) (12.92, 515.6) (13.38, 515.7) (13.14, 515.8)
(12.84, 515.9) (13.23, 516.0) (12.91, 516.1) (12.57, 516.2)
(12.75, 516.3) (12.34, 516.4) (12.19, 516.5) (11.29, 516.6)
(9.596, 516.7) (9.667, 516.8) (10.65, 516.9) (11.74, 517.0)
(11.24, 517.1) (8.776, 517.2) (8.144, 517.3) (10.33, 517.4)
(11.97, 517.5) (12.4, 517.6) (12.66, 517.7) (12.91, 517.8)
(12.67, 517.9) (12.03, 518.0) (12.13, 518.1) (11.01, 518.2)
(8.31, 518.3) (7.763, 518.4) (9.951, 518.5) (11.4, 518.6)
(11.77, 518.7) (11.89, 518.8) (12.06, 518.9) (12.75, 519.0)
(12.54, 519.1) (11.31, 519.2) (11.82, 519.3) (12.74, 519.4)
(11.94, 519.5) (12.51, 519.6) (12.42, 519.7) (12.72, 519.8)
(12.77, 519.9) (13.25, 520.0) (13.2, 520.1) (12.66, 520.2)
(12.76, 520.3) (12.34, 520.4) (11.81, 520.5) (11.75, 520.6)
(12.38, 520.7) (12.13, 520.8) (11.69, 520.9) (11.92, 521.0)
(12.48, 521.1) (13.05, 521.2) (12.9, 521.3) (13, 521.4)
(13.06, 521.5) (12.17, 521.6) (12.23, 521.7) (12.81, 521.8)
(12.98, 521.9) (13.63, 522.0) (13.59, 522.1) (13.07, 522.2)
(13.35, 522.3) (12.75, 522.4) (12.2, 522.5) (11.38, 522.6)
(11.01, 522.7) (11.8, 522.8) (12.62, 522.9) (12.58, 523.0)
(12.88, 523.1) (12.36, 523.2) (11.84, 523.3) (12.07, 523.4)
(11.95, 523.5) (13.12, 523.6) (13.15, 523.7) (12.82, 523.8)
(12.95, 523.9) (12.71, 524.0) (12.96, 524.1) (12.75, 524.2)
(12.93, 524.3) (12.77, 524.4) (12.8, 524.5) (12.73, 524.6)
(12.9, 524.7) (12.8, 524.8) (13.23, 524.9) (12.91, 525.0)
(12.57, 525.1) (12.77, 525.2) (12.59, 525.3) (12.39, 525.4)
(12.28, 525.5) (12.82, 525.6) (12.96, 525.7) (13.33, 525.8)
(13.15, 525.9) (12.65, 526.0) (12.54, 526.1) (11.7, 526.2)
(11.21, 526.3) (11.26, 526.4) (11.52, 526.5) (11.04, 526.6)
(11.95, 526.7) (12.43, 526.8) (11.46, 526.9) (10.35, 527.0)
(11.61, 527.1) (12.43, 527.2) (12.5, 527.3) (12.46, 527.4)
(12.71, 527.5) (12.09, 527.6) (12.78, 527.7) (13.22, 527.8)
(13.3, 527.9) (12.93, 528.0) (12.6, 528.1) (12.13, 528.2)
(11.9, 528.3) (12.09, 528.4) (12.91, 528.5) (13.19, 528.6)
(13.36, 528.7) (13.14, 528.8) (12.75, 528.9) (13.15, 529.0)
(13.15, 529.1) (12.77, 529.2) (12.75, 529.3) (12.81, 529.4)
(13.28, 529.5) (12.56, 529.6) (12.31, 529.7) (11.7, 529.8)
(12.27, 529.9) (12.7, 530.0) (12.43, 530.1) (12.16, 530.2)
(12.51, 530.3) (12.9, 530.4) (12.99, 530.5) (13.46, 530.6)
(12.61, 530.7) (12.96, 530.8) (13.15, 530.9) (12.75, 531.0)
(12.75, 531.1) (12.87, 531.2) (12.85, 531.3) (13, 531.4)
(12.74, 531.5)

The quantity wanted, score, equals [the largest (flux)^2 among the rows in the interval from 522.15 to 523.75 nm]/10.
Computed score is 17.8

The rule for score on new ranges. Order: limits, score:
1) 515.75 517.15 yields 17.5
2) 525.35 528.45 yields 17.8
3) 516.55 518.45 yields 16.7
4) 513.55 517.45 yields 17.9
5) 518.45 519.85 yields 16.3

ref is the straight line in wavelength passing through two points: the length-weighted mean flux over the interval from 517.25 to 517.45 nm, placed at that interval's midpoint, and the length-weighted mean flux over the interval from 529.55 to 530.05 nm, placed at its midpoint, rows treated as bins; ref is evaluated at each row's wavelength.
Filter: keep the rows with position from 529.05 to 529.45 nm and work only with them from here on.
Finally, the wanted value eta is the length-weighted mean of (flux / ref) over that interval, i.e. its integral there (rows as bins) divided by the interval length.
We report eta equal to 1.06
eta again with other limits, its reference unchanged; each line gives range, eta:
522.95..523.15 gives 1.20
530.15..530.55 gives 1.02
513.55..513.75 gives 1.52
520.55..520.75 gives 1.20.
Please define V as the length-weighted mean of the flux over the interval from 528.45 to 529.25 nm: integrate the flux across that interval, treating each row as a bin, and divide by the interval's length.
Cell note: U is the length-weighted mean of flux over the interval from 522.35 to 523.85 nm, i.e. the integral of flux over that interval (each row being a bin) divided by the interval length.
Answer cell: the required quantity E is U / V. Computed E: 0.94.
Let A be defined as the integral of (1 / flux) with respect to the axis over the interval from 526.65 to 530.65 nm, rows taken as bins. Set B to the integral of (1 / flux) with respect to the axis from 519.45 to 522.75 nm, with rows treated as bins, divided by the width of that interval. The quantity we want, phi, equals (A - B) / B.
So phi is 3.0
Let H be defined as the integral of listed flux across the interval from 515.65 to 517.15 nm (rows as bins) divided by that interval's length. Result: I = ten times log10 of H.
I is 10.8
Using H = 12.0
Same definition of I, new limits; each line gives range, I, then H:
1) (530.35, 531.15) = 11.1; 12.9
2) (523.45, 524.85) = 11.1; 12.8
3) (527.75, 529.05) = 11.1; 12.8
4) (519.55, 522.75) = 11.0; 12.6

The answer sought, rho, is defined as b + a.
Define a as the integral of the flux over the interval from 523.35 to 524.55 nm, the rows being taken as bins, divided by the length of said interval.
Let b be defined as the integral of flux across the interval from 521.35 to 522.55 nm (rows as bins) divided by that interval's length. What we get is 25.7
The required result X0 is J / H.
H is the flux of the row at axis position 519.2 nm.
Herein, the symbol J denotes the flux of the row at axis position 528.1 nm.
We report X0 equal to 1.11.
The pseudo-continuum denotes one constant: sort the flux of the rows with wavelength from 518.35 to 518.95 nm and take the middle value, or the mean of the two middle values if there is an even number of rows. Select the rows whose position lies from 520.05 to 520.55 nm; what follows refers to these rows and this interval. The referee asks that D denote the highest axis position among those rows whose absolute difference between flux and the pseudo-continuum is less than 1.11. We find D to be 520.5 nm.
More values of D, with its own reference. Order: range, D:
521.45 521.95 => 521.7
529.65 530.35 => 530.3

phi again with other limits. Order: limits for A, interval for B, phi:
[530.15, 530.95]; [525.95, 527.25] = -0.3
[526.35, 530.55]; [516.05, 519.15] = 2.7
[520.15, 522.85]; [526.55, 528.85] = 1.7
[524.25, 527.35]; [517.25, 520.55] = 1.9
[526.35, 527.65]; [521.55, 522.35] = 0.4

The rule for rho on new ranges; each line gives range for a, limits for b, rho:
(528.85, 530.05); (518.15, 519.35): 23.7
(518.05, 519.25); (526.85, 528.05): 23.4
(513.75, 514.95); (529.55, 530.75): 25.0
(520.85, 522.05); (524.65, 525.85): 25.5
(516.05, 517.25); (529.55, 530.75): 23.9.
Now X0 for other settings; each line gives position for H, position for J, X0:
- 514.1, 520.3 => 0.99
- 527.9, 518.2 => 0.83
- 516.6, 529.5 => 1.18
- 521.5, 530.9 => 1.01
